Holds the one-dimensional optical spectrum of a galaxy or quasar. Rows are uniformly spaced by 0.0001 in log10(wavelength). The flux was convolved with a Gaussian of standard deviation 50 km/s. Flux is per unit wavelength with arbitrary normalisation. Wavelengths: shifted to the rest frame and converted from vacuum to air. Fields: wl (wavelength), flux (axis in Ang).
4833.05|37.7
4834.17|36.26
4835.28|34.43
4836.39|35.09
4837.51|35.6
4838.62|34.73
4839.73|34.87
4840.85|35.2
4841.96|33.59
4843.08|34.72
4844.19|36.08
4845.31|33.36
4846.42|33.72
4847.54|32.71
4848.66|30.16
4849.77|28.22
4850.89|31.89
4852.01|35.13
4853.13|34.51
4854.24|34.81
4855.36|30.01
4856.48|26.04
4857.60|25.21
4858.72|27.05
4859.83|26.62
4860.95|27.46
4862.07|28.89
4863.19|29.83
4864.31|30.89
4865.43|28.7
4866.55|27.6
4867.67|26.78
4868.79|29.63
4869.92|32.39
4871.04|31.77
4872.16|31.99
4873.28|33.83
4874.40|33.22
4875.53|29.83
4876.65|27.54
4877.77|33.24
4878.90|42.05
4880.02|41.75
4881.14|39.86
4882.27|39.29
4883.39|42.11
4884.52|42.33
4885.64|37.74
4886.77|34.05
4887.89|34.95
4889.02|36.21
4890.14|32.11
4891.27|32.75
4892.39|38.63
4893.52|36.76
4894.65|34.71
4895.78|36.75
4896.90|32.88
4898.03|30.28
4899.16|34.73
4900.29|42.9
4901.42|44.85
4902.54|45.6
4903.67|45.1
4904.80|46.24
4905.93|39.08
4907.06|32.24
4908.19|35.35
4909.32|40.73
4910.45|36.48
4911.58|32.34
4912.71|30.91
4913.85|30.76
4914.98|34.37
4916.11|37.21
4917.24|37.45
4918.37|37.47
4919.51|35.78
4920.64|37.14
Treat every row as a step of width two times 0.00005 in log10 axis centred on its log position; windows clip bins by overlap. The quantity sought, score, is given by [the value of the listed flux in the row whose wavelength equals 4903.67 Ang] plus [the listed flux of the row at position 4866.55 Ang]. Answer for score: 73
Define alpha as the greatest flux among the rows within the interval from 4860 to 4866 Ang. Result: 30.89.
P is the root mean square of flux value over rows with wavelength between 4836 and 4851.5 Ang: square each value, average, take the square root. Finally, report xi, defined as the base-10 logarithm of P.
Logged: 1.53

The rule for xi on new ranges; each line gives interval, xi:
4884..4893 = 1.56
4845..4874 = 1.48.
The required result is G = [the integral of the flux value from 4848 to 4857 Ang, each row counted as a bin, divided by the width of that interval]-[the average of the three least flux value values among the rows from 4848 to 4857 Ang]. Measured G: 3.3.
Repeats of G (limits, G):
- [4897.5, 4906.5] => 6.4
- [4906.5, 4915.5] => 2.8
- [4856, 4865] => 1.8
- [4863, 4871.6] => 2.0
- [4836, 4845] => 0.6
